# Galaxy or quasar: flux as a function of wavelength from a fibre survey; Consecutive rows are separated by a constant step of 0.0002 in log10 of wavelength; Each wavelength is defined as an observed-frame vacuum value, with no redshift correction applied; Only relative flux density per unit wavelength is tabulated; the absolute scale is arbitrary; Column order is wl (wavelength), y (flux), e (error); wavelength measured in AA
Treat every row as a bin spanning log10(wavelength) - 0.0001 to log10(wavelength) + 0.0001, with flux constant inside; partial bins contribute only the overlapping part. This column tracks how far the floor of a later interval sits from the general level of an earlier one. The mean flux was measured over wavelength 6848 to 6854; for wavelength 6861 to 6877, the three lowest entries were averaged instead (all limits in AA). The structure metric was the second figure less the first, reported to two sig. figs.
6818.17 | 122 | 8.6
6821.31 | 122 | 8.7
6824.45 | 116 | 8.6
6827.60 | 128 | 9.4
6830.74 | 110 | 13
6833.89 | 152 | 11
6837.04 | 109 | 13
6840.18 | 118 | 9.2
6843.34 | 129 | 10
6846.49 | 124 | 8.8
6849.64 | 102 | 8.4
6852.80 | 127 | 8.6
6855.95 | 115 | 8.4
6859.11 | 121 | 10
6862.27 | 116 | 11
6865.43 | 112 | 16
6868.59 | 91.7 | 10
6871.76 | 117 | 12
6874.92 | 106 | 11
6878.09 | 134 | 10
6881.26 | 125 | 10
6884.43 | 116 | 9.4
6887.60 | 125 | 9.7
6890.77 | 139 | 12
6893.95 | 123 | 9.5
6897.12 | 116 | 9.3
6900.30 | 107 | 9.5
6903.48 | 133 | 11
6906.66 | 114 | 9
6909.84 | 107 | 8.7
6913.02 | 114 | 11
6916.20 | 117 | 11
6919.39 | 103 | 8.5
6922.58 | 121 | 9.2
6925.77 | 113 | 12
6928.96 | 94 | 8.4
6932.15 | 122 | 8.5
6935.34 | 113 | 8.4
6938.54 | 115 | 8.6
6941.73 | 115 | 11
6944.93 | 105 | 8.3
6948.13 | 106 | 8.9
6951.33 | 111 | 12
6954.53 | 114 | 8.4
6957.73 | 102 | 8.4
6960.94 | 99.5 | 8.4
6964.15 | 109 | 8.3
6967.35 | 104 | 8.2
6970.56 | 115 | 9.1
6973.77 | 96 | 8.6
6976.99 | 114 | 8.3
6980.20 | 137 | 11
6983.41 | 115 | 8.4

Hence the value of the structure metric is -11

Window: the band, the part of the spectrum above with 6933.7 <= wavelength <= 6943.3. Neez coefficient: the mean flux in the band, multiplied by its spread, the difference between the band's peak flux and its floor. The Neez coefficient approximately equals 229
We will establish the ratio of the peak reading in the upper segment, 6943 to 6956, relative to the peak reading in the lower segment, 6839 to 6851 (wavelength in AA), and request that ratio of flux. 0.88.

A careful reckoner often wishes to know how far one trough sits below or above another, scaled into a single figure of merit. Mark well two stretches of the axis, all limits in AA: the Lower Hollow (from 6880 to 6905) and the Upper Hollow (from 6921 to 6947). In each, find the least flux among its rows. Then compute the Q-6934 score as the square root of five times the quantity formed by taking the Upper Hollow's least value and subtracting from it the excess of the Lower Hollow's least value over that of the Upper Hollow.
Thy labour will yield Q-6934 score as 20.1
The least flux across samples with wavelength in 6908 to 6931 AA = 94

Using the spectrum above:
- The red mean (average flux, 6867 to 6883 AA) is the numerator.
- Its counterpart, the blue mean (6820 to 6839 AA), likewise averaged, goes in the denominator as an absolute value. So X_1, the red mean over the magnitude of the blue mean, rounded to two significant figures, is 0.93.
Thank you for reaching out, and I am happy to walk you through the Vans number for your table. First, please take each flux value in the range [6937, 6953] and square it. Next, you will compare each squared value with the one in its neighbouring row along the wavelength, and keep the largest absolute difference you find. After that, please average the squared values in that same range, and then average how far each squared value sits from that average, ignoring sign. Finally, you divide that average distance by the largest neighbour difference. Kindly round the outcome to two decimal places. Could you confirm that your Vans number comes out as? 0.39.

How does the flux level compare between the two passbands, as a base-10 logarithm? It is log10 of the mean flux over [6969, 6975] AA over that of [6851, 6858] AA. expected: -0.06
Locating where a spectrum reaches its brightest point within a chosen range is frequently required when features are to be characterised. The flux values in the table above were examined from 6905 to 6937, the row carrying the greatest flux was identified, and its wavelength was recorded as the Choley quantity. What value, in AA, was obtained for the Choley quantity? 6932.15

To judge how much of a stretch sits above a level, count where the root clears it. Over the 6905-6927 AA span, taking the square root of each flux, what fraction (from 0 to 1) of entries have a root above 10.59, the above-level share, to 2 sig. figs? 0.71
